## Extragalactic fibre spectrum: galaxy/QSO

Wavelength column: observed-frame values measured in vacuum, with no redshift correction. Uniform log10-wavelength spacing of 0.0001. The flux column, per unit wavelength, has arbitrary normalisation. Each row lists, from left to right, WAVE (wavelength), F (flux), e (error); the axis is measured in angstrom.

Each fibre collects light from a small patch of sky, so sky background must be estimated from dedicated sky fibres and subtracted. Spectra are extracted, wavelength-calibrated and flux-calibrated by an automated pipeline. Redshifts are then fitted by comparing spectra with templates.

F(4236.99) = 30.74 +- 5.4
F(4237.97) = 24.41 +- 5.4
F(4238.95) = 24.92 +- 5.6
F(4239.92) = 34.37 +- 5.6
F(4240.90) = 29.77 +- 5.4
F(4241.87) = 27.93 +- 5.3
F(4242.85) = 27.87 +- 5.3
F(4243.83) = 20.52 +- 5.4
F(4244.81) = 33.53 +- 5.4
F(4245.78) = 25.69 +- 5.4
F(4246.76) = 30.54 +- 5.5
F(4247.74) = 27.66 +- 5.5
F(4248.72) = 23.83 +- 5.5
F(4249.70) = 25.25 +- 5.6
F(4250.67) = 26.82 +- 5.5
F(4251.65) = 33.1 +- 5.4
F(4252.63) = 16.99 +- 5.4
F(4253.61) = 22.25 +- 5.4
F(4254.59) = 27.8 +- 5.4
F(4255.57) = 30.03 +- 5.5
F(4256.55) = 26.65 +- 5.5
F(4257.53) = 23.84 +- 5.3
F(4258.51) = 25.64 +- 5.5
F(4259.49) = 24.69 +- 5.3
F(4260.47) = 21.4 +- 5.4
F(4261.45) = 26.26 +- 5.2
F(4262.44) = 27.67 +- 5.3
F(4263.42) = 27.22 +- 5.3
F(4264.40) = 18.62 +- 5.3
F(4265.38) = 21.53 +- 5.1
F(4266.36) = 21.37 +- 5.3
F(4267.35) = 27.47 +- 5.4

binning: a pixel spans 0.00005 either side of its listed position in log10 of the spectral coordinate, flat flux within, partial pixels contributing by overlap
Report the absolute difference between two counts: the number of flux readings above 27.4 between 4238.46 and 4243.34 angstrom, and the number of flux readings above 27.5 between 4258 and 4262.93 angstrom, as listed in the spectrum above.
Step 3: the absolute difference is 3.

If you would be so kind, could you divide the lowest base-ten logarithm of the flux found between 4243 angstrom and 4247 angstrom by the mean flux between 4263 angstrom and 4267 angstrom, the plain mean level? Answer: 0.059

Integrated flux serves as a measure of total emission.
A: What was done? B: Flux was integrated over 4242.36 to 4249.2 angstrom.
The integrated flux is 185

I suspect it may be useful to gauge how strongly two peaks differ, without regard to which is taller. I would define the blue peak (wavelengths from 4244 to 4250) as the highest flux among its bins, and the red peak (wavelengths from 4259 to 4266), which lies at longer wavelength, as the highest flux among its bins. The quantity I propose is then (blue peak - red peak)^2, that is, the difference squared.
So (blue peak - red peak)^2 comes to 34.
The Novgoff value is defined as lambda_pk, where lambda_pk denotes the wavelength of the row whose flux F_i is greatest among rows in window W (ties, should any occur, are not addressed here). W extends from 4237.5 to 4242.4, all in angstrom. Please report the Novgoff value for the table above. 4239.92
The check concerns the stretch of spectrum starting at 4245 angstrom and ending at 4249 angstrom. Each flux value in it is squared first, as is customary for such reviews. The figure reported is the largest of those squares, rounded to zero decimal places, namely 933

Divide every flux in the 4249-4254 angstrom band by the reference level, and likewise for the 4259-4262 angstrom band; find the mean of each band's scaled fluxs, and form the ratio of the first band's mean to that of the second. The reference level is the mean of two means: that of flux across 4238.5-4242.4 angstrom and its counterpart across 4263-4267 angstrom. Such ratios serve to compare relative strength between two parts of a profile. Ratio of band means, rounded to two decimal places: 1.03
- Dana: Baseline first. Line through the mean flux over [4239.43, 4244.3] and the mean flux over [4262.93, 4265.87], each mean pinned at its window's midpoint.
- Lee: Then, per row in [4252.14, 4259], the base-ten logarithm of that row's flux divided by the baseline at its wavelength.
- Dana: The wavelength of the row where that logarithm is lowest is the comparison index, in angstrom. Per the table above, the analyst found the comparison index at 4252.63 angstrom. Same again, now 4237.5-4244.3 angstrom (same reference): 4243.83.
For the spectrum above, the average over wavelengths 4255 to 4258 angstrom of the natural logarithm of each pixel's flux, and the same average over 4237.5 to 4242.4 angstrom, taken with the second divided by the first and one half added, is 1.51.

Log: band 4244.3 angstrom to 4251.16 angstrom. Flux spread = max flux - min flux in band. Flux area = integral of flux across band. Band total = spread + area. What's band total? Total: 199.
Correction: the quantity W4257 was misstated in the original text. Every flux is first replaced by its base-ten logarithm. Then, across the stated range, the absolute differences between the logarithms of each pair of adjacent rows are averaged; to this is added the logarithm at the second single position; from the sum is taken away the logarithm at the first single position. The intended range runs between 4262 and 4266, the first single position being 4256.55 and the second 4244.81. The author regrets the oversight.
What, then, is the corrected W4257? 0.18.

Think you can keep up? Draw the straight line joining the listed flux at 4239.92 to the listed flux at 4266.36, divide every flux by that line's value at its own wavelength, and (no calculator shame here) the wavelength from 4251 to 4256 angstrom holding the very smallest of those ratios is 4252.63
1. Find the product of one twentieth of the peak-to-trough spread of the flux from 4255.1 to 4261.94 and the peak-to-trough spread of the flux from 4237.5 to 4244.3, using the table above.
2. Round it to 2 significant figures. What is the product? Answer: 6.0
